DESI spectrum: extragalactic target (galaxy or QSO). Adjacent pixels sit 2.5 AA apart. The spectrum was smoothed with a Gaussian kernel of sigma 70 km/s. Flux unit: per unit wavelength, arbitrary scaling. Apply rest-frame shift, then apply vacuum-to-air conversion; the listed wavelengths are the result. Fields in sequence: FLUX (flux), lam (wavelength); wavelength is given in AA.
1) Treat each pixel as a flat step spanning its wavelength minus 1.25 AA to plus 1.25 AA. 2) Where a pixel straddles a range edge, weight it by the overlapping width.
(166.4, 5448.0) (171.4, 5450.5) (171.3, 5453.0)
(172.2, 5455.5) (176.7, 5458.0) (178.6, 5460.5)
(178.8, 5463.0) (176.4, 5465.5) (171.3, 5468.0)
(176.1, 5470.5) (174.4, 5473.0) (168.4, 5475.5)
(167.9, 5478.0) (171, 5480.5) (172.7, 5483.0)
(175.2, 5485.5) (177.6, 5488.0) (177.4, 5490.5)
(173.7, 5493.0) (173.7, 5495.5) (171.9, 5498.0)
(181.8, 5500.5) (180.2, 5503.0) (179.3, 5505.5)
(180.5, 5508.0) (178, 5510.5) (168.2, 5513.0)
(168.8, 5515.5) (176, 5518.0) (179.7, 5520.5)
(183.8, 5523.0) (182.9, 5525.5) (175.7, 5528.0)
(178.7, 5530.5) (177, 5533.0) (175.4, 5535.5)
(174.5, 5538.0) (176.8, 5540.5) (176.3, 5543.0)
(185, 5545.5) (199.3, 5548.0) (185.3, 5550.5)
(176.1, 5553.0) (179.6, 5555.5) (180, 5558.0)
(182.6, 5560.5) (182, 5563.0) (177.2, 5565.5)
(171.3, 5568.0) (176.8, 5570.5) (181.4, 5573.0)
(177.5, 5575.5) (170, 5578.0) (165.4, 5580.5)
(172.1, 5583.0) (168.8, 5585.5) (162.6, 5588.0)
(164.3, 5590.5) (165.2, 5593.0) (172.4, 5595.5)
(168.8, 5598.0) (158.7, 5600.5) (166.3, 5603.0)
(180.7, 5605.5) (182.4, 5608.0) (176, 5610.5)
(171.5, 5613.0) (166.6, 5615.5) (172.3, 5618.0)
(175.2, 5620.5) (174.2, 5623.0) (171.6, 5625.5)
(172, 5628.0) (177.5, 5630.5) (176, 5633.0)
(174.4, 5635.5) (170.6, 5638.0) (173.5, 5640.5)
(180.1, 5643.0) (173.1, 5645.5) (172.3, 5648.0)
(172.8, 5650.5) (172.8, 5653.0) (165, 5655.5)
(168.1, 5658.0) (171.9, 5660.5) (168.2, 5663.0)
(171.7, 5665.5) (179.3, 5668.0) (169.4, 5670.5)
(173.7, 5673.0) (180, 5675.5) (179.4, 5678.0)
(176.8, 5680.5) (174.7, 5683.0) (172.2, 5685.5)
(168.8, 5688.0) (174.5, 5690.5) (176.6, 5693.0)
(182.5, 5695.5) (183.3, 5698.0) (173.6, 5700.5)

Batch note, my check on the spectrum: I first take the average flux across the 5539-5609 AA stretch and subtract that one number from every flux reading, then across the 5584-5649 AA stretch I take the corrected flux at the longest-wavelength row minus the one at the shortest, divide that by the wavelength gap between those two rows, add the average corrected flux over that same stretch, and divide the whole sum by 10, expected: -0.3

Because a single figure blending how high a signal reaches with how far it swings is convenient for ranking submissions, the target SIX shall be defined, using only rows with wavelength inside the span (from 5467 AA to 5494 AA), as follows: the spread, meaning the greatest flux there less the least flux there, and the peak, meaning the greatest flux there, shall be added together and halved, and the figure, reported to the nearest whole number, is 94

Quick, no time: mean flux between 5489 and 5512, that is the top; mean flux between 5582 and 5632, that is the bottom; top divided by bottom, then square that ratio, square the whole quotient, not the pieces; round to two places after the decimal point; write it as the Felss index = 1.08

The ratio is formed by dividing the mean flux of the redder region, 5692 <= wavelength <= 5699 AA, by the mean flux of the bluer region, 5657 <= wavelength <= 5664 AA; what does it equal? 1.07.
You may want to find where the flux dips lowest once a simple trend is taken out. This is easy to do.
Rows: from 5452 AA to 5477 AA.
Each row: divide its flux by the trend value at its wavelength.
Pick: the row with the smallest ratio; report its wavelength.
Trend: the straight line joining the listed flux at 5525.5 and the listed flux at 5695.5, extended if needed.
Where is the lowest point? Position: 5475.5 AA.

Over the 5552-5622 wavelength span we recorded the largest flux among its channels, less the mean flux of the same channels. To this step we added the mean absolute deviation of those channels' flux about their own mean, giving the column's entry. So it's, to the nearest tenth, 15.2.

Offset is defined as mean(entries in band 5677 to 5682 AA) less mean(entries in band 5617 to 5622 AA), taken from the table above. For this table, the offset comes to 4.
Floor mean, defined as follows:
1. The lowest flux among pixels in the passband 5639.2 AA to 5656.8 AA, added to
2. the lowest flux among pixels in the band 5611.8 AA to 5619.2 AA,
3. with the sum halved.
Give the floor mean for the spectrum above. 166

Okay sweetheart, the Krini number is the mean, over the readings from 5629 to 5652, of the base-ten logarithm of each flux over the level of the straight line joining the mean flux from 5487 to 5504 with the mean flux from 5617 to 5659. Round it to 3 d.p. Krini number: 0.004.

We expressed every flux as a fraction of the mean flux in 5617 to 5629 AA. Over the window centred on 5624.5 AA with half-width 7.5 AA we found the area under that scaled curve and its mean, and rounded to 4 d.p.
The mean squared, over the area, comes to 0.0670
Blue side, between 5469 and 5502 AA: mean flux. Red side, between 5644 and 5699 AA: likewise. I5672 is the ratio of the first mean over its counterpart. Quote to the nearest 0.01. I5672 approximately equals 1.00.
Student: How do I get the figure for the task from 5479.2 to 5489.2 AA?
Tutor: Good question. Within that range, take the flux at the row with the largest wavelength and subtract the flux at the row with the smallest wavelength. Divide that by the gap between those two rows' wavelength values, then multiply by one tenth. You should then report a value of 0.09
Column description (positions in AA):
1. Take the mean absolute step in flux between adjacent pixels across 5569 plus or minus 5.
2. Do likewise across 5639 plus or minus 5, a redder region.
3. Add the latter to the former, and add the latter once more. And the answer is 14.2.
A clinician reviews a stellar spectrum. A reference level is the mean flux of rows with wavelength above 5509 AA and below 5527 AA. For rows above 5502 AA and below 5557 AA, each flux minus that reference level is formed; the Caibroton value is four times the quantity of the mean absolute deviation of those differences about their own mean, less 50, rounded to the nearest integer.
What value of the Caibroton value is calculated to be -183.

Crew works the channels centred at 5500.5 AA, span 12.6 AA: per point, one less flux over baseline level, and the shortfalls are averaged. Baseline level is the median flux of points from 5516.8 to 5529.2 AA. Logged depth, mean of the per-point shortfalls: 0.013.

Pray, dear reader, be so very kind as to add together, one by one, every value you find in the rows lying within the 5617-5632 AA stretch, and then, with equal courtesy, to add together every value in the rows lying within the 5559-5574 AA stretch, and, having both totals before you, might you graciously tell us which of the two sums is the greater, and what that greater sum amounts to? 1071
